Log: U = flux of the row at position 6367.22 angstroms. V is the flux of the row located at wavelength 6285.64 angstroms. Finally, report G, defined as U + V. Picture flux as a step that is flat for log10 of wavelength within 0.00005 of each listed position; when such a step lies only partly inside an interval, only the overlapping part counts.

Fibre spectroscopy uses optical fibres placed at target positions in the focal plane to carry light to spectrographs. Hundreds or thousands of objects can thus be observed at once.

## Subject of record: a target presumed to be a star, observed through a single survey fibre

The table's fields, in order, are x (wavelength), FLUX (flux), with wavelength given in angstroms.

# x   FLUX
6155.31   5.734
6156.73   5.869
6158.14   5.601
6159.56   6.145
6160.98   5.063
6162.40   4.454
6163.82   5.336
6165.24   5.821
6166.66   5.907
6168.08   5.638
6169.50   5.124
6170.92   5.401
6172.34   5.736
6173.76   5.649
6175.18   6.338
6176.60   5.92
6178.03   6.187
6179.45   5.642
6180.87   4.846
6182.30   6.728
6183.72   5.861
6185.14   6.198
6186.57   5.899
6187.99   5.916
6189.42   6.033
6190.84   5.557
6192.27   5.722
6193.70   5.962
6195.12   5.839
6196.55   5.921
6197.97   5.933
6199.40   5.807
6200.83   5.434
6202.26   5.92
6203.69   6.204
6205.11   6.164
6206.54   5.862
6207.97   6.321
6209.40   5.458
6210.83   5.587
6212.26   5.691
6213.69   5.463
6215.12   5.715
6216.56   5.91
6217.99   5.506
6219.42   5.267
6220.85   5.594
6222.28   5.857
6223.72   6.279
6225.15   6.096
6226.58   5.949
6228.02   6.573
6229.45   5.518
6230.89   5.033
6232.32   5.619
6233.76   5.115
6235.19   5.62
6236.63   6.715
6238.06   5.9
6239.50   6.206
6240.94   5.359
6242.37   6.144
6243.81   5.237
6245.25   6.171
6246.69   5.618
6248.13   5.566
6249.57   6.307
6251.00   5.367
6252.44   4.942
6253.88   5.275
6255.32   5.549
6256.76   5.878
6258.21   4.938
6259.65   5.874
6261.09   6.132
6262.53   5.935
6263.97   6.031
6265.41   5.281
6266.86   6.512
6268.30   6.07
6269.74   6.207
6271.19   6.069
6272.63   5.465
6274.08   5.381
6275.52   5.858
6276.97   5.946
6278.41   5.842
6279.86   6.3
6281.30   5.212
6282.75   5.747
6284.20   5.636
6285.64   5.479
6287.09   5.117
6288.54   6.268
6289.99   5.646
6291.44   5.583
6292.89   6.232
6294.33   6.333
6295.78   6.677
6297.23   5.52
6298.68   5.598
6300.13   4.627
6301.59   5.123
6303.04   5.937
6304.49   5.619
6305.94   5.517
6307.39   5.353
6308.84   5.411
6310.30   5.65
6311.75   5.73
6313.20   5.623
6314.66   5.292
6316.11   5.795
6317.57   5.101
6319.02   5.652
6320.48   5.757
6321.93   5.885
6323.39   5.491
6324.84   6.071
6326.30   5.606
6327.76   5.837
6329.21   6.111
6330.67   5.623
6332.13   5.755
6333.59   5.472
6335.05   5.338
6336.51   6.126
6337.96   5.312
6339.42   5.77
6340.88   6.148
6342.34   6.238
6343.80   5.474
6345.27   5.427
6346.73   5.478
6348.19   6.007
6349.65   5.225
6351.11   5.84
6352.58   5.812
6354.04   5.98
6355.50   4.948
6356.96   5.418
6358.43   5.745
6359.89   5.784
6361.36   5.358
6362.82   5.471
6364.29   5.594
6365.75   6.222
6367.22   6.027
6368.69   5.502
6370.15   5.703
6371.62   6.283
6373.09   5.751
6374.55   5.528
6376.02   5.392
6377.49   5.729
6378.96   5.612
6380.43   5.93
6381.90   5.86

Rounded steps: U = 6.027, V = 5.479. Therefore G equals 11.5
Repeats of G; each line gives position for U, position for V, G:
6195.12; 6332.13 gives 11.6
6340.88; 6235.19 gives 11.8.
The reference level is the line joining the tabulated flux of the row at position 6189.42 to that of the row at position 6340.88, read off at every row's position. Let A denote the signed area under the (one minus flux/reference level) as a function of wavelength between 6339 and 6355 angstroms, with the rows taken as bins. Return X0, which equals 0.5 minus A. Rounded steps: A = 1.04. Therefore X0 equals -0.5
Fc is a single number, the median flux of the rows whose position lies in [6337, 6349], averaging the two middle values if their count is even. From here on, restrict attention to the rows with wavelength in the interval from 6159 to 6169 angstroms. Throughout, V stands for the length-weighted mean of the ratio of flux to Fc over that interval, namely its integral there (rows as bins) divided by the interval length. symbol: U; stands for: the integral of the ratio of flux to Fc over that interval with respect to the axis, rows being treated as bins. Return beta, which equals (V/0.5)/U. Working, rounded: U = 9.7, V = 0.97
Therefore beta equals 0.20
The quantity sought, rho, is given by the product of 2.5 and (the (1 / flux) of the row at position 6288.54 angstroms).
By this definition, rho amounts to 0.40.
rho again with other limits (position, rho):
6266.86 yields 0.38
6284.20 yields 0.44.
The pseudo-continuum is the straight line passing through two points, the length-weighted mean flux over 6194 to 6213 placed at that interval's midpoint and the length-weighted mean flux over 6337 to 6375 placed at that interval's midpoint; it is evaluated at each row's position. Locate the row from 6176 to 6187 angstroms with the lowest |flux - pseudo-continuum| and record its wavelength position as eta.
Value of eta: 6186.57 angstroms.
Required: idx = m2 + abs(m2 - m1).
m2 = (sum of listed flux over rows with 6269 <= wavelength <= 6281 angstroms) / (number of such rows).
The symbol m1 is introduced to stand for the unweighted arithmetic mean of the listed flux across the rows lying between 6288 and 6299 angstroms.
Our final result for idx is 5.98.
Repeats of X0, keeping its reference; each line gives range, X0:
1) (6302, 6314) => -0.5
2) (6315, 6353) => -2.2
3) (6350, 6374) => -1.3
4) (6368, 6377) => -0.2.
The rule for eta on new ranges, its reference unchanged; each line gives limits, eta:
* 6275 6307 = 6282.75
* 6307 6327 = 6311.75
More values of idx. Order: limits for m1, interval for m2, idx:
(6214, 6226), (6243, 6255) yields 5.78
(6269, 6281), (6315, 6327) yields 5.88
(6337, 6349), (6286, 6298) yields 6.11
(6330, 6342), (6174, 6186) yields 6.24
